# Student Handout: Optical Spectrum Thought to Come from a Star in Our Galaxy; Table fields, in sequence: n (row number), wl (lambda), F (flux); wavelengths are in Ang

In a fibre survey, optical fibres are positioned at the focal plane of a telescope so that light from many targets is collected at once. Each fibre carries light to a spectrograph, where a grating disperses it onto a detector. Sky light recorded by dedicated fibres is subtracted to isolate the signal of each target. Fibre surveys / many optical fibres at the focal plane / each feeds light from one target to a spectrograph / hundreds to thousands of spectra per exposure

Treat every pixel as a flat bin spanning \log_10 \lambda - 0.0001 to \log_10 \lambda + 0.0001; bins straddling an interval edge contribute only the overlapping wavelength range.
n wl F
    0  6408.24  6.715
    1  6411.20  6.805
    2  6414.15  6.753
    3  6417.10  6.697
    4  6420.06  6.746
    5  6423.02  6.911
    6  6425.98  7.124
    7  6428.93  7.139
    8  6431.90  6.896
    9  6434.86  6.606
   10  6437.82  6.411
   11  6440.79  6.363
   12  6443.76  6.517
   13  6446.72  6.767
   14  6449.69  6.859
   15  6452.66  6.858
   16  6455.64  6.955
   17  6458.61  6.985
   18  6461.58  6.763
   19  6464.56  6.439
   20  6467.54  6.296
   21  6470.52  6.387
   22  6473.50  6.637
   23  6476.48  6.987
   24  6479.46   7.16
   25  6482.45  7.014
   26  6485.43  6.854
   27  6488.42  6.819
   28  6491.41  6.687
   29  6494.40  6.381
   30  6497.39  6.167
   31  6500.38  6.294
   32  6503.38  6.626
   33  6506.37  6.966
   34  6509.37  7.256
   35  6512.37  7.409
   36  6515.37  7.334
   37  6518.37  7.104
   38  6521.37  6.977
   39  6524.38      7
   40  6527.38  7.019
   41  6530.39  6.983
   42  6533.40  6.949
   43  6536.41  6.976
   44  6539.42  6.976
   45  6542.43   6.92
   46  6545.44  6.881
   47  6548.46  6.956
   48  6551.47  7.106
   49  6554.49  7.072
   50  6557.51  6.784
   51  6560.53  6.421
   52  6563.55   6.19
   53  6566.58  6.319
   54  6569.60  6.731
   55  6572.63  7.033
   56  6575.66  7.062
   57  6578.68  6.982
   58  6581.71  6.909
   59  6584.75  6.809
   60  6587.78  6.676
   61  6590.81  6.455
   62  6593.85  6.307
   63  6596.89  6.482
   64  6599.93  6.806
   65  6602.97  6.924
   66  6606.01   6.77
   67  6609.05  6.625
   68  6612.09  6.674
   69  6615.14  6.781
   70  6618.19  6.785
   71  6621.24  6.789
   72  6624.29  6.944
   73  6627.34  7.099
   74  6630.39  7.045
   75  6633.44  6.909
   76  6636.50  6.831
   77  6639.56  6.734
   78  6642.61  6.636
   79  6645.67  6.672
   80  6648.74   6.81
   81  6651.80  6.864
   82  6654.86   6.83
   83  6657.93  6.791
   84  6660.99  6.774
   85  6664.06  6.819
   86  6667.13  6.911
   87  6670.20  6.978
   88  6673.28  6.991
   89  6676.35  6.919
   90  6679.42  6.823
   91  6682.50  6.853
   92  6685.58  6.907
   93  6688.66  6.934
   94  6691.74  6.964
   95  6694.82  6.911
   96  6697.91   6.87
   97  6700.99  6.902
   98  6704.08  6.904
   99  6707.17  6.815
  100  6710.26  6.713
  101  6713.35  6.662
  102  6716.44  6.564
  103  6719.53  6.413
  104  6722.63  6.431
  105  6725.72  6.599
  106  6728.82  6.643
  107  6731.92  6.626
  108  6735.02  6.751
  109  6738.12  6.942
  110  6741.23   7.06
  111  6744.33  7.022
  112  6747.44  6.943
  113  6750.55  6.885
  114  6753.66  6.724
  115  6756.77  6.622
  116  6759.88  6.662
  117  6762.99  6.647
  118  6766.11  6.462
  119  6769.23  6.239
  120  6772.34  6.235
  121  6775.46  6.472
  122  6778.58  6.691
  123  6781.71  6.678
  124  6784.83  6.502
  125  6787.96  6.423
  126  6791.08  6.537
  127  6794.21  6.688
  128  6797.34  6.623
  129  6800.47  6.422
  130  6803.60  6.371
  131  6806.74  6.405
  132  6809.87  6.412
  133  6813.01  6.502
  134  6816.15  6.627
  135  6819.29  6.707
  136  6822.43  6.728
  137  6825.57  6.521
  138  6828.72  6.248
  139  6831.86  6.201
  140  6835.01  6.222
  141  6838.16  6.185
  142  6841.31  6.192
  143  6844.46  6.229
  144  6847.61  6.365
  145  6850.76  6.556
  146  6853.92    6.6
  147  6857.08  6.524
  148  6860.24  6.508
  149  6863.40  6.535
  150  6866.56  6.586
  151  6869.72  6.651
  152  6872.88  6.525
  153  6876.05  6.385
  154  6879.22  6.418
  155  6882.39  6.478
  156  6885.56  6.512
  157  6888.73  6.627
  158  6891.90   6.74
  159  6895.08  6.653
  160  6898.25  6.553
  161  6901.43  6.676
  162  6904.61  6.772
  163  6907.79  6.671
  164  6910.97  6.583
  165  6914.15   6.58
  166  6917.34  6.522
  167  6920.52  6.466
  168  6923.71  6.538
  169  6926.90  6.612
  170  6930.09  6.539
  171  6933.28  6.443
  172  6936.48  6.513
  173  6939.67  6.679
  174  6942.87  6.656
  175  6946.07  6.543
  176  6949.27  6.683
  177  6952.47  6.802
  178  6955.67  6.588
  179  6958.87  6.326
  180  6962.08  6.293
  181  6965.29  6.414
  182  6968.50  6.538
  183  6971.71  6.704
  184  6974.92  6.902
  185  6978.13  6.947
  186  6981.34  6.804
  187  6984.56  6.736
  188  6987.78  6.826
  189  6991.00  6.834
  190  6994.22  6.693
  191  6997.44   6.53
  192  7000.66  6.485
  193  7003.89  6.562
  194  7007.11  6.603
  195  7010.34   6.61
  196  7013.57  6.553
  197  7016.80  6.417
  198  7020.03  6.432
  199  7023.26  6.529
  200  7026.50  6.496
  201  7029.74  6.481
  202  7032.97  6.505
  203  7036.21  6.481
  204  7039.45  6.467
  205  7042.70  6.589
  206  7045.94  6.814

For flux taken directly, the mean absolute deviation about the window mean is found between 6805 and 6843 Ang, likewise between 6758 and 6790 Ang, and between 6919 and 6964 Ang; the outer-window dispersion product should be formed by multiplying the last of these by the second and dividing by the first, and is 0.082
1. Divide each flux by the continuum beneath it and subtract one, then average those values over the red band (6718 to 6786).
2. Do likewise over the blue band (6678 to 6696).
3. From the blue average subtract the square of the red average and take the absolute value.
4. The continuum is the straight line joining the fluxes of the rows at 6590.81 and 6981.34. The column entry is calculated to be 0.055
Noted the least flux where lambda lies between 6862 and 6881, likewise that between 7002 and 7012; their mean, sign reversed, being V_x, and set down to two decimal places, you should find -6.47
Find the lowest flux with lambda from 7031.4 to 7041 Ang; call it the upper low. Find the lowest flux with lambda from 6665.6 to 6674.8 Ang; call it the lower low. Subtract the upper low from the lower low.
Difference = 0.44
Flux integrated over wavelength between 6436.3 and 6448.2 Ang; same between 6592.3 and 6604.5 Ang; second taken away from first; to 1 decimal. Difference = -3.3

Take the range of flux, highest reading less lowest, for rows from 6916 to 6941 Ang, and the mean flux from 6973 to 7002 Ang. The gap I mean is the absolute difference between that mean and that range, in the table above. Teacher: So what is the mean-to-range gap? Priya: 6.5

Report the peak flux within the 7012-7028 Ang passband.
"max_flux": 6.553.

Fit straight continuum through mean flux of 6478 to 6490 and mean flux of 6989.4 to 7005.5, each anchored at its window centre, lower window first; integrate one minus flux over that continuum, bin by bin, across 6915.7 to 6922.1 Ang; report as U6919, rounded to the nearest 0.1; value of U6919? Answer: 0.2 Ang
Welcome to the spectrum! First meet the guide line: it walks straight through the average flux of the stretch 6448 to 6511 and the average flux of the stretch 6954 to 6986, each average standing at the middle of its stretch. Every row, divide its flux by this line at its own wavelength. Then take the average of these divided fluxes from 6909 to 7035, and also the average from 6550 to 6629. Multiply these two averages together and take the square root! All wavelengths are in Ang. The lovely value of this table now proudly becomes 1.00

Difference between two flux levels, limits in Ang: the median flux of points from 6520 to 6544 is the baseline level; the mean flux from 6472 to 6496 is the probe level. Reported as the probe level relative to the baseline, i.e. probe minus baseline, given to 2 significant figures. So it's -0.16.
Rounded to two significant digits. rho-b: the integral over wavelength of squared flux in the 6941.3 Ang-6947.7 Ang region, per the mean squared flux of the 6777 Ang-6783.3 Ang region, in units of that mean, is 6.2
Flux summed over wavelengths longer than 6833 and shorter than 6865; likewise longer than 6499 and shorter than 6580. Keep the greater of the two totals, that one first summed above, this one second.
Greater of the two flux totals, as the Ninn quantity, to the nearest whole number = 186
